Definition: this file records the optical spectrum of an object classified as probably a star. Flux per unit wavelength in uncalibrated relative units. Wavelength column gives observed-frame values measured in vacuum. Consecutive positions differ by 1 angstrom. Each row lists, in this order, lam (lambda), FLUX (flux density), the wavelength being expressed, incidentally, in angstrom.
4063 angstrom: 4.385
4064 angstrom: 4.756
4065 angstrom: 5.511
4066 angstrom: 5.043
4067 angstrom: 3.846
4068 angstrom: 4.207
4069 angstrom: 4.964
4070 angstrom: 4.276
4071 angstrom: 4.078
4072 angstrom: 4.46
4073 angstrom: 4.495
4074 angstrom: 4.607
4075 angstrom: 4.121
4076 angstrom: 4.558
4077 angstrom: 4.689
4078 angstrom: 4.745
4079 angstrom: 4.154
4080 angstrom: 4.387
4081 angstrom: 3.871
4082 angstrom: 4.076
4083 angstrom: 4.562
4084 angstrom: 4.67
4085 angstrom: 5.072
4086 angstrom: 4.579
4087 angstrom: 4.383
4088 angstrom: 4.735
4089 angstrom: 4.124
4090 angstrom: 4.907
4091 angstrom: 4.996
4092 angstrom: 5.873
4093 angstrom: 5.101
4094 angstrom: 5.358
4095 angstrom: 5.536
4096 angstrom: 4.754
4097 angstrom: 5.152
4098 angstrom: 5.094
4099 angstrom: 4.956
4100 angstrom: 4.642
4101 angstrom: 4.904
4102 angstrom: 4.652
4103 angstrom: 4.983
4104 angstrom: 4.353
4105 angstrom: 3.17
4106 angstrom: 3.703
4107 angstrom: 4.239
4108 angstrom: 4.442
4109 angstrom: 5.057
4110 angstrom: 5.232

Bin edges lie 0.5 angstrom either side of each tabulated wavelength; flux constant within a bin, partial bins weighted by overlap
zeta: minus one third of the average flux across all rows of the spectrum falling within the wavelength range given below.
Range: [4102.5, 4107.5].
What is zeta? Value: -1.36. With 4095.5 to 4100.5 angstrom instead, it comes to -1.64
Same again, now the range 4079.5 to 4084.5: -1.44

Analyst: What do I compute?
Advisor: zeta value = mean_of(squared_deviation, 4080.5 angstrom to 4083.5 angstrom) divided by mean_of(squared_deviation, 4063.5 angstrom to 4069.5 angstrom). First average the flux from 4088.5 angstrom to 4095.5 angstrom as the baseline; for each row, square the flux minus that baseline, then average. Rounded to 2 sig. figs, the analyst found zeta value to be 2.1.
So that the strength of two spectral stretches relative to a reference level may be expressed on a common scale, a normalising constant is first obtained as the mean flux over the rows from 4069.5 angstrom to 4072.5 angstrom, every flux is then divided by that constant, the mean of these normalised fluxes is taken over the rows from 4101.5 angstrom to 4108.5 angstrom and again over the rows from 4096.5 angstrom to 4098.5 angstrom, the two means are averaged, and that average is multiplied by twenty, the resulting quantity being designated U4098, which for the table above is 21.9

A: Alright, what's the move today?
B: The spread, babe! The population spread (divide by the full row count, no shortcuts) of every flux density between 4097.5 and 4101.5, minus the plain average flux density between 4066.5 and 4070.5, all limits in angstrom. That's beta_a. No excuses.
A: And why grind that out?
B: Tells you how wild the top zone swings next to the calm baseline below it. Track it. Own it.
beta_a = -4.16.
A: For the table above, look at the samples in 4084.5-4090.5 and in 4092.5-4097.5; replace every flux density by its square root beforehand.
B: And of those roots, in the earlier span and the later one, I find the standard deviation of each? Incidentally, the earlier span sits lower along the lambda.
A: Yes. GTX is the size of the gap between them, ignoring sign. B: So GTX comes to 0.016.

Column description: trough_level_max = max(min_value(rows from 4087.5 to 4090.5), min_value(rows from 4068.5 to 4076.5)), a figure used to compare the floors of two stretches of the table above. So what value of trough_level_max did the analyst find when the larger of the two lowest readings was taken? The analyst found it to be 4.12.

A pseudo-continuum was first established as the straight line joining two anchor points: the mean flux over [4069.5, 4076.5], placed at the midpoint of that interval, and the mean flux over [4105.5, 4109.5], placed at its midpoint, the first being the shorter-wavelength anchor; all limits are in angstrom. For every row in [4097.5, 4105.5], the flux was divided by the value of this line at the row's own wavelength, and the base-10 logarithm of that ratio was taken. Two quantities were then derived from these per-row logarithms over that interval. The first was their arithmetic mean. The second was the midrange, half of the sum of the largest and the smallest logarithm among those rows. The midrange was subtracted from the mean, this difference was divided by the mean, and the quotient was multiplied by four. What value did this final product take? 11.8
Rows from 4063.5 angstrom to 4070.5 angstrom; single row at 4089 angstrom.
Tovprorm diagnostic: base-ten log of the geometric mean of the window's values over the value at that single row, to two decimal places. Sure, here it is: 0.05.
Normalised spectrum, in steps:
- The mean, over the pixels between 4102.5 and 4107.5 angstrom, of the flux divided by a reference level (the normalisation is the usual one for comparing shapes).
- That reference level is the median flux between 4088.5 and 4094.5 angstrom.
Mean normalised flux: 0.81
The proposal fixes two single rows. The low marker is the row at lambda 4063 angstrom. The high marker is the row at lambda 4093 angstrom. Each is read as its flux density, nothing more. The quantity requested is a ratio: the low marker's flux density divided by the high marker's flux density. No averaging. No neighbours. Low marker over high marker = 0.860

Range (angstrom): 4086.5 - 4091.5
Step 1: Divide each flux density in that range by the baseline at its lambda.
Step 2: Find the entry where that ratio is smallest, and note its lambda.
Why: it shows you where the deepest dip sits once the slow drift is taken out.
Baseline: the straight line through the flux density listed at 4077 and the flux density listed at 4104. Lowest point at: 4089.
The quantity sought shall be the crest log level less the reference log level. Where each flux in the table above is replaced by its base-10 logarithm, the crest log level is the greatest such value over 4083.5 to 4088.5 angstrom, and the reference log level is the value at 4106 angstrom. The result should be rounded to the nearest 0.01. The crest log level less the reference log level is 0.14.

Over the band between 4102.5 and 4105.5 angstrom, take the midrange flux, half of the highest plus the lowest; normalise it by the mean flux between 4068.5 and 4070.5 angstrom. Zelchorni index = 0.88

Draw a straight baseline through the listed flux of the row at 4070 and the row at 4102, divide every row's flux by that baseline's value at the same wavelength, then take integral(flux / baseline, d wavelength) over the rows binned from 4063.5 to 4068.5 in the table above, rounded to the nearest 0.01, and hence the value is 5.53 angstrom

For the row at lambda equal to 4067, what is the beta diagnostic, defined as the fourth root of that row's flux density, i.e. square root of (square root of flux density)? 1.40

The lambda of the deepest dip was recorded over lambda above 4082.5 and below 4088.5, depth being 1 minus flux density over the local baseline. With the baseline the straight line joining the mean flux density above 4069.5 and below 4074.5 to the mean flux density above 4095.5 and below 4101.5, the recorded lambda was 4087 angstrom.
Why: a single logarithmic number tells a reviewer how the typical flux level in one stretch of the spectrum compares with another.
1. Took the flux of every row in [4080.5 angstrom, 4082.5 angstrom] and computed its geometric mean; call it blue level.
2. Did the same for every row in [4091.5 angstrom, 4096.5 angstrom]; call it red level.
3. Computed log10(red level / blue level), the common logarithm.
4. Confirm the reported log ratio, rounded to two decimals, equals 0.13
